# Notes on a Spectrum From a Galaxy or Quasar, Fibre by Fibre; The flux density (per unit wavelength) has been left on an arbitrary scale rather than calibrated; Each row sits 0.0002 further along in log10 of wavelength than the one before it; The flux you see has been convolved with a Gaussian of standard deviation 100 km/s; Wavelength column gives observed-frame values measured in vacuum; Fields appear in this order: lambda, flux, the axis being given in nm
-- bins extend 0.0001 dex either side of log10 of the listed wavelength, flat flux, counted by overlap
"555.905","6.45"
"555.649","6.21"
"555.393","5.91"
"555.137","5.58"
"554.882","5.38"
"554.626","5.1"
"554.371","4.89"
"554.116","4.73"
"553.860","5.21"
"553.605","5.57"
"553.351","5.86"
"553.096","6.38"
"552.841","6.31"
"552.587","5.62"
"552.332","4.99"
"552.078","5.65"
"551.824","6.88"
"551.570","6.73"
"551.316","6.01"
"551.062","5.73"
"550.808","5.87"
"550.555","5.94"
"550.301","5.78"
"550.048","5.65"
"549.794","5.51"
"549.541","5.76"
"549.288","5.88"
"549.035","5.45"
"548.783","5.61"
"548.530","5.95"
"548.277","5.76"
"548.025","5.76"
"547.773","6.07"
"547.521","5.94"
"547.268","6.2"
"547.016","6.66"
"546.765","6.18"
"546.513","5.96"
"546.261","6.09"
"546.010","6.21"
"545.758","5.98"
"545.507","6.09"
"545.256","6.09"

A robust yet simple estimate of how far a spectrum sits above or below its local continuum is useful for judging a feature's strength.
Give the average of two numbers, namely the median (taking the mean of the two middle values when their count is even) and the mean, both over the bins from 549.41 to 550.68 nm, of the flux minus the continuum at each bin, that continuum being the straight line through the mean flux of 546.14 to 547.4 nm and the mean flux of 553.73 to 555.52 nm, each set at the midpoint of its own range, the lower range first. -0.1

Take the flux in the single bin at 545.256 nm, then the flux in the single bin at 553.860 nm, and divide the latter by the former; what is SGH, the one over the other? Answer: 0.86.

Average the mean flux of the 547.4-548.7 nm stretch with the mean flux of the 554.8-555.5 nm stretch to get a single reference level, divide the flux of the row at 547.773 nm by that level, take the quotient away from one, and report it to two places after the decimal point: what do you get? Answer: -0.05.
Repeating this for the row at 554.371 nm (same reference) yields 0.15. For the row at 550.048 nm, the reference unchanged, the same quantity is 0.02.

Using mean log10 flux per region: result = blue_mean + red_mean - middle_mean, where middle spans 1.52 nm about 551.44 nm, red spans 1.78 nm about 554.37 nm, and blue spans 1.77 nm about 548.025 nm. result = 0.699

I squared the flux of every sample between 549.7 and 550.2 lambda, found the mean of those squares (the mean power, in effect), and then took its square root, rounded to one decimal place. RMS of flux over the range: 5.6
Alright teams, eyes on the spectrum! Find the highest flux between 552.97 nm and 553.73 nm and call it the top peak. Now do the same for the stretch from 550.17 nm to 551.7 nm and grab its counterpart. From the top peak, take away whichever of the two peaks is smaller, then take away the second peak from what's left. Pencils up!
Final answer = -6.7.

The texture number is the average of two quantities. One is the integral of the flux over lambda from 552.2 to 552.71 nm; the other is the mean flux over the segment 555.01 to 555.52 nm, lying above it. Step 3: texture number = 4.22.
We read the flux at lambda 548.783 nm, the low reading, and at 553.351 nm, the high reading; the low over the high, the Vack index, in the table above 0.96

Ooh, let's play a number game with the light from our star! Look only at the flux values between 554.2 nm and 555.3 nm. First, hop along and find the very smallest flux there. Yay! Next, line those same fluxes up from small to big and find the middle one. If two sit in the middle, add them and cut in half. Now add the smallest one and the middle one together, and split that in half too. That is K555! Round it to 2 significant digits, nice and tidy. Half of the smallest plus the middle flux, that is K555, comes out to 5.1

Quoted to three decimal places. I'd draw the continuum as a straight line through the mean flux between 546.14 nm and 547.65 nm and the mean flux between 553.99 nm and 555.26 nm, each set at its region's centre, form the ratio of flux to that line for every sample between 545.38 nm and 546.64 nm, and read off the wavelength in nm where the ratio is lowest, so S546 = 545.758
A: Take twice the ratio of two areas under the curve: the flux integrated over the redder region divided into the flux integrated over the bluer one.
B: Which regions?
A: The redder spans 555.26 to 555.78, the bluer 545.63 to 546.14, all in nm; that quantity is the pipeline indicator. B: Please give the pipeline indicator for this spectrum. 1.98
